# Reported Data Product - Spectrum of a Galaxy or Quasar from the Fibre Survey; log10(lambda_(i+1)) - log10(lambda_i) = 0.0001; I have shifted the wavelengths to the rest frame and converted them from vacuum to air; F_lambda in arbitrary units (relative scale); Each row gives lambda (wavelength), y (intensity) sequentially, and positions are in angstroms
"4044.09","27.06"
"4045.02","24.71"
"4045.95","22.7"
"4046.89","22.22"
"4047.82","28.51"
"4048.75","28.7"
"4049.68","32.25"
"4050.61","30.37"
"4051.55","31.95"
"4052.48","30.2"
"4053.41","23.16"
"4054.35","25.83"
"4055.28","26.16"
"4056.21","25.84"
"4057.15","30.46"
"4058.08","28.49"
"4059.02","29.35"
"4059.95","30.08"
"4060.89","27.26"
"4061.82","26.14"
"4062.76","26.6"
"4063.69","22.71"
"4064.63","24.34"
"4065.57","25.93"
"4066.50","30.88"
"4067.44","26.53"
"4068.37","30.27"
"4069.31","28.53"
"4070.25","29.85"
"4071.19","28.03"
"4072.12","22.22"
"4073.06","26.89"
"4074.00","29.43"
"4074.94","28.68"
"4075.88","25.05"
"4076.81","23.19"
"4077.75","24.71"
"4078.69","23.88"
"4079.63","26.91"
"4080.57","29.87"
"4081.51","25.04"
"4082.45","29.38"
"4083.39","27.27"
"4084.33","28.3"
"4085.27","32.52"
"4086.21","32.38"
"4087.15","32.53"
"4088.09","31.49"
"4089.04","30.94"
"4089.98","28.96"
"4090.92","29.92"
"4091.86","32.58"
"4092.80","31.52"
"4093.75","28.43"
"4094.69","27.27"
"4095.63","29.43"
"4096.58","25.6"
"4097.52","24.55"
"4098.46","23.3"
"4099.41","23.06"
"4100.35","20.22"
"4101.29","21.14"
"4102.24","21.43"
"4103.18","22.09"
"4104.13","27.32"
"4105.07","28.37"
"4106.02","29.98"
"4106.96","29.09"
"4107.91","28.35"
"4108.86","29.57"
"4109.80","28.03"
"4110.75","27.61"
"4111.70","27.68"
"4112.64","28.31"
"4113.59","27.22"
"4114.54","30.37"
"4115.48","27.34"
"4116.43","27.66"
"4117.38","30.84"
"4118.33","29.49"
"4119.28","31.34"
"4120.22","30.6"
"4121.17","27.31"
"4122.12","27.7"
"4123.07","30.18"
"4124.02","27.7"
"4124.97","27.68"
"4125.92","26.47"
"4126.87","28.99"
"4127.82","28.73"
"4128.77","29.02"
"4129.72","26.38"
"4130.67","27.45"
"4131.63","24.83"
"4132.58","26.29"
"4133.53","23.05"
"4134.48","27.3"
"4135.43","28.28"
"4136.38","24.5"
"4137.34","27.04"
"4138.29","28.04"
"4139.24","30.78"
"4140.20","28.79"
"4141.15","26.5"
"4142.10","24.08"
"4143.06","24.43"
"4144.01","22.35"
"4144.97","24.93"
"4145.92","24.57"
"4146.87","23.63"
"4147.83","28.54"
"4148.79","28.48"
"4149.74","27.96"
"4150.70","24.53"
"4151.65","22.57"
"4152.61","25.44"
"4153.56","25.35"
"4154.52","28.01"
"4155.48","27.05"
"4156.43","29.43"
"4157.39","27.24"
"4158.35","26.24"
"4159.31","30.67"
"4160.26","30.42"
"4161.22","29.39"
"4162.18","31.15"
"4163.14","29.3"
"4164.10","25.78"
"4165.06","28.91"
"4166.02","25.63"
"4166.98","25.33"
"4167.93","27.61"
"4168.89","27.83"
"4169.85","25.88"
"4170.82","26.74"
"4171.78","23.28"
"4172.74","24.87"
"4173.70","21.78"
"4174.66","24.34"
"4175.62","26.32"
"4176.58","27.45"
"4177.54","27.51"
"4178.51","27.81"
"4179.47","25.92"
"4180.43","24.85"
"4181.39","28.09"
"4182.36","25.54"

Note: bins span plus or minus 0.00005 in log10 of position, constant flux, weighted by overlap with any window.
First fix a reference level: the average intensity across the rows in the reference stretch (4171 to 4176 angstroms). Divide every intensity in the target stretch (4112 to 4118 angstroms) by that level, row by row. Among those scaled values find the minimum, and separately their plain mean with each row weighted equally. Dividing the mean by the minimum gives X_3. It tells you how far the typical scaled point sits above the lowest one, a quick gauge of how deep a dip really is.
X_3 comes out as 1.05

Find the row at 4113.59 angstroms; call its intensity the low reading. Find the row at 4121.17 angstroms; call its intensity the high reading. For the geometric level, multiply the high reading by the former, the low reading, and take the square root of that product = 27.3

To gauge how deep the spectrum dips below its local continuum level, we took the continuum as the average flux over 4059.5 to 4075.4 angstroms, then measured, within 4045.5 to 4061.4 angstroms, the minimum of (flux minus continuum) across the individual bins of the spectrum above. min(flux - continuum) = -5.1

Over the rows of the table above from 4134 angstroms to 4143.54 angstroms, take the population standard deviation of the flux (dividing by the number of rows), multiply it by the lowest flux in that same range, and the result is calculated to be 49.3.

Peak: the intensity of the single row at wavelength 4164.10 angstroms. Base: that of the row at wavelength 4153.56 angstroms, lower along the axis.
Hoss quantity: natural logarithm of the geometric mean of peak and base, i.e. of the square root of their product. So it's 3.24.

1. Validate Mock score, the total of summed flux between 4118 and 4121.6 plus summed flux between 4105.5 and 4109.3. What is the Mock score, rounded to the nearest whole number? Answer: 236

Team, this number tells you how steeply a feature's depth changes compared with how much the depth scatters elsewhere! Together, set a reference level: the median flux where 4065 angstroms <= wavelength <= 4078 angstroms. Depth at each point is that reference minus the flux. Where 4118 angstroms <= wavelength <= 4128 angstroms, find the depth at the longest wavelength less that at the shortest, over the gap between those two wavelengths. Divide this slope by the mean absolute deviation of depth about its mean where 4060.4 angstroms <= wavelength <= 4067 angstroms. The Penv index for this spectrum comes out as 0.0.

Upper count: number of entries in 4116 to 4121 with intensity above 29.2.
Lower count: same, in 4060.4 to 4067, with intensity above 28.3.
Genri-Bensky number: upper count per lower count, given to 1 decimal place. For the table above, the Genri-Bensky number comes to 4.0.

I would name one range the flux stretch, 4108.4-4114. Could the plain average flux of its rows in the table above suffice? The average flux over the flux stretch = 28.1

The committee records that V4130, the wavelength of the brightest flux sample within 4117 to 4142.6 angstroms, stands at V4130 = 4119.28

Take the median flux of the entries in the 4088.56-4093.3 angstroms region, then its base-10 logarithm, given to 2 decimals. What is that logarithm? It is 1.49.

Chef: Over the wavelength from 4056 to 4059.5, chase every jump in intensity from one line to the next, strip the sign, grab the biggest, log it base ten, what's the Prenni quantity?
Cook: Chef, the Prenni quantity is 0.66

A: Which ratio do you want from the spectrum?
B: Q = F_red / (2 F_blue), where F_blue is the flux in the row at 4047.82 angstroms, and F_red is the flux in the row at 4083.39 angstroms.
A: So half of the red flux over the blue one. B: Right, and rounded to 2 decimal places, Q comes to 0.48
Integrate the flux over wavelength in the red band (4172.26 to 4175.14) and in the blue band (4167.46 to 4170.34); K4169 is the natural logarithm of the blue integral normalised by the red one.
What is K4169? 0.13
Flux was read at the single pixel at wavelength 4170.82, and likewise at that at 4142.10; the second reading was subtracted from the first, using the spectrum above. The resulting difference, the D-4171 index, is 3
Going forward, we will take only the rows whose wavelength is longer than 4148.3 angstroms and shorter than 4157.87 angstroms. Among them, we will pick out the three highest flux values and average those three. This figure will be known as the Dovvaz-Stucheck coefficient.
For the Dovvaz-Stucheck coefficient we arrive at 28.6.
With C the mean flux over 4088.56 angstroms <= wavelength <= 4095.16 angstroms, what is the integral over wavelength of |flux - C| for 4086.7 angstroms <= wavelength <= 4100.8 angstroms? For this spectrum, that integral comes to 45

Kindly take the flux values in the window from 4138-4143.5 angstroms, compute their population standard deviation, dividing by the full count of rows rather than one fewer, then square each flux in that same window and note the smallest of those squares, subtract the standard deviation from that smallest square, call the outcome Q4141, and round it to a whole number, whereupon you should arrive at 577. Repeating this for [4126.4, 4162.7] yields 497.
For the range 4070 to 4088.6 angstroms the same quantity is 491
